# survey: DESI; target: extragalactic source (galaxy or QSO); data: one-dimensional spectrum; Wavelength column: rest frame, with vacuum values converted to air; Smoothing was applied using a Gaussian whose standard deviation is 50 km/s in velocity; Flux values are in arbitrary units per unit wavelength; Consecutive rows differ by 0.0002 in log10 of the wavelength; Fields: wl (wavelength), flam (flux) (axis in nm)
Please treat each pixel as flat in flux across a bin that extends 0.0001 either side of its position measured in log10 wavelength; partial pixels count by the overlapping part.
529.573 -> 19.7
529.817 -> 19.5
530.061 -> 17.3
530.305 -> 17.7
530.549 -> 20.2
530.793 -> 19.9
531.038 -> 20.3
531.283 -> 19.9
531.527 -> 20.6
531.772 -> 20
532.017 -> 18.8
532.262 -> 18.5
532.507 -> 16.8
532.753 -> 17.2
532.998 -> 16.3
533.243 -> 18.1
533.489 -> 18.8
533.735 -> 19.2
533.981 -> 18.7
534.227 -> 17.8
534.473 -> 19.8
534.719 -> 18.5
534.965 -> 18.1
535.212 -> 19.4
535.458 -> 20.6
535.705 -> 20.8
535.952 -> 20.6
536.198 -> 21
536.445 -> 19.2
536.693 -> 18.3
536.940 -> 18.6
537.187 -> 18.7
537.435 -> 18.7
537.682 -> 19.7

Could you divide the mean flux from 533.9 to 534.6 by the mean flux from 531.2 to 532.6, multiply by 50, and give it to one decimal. 49.1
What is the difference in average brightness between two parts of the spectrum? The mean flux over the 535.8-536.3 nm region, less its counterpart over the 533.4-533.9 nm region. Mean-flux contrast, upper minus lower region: 1.8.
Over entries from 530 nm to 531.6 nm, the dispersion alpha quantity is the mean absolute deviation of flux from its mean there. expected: 1.1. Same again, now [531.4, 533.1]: 1.3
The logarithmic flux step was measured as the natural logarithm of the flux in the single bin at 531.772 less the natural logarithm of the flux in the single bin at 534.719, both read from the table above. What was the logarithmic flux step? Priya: 0.08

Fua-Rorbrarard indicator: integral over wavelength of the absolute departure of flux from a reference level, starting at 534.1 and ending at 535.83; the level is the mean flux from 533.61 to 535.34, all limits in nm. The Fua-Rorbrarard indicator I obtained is 1.83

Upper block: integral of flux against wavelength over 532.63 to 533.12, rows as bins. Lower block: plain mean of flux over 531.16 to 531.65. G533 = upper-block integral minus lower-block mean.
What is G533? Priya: -12.0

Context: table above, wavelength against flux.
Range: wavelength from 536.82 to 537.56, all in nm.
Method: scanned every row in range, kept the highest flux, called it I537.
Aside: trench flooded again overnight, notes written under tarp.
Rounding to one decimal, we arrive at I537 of 18.7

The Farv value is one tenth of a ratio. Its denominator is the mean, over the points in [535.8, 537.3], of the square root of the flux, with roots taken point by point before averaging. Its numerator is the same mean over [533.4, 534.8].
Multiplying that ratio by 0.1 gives 0.098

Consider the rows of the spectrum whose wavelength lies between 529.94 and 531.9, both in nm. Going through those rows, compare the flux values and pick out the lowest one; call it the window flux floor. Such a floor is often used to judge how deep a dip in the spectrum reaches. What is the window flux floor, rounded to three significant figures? 17.3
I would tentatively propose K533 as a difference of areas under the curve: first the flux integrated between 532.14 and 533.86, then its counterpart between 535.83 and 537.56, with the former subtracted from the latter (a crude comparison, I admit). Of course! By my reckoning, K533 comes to 2.7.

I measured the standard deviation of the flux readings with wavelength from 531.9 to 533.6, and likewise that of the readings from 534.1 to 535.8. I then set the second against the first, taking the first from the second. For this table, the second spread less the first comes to 0.2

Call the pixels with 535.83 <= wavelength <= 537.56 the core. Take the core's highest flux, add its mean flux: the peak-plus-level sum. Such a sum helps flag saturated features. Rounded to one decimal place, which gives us 40.3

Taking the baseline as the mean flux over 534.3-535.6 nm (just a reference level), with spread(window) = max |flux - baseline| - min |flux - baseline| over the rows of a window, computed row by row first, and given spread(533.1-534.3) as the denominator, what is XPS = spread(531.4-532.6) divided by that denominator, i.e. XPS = 1.4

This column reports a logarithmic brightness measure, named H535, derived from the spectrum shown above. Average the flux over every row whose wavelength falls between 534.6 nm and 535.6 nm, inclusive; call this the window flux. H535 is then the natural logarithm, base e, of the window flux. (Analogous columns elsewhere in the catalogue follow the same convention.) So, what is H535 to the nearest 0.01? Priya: 2.95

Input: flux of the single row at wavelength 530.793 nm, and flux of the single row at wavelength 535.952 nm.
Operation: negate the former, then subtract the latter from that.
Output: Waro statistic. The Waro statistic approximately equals -40.5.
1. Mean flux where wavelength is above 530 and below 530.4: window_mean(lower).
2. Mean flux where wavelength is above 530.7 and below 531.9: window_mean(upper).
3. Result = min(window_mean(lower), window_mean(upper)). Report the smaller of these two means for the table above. 17.5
